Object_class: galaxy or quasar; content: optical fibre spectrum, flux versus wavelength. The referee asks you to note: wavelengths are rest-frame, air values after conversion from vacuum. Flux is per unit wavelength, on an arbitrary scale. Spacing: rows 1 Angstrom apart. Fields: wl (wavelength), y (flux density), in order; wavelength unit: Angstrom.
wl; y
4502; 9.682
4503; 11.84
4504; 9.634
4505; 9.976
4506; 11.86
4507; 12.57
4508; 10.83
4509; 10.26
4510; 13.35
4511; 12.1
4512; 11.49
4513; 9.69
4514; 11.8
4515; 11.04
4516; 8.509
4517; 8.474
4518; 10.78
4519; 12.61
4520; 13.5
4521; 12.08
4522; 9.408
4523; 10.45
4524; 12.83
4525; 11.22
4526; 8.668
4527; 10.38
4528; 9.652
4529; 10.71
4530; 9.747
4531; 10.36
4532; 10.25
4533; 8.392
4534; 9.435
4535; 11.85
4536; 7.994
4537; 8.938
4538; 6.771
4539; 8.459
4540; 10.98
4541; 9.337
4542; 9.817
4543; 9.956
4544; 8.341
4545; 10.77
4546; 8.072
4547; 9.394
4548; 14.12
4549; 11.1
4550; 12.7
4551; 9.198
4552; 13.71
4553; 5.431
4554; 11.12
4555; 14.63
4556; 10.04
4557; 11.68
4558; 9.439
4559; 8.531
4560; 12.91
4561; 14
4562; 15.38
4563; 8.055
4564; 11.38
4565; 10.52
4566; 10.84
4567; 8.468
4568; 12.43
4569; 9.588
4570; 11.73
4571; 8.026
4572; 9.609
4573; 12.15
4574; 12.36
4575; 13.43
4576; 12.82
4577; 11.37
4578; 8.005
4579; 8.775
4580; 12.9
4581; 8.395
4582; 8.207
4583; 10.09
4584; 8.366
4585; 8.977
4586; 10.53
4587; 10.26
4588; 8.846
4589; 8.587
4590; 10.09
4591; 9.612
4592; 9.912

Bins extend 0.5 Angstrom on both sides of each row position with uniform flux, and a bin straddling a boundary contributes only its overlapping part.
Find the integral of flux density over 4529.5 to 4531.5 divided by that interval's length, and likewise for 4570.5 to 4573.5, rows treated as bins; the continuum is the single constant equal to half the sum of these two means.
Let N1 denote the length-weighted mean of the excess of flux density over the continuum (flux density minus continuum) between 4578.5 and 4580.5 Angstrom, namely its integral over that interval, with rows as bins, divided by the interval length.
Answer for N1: 0.8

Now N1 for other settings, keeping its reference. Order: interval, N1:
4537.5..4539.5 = -2.4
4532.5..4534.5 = -1.1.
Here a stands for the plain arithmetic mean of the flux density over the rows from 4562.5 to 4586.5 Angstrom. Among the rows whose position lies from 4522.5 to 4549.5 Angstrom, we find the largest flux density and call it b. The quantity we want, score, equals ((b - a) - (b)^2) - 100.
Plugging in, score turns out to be -296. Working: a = 10.3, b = 14.12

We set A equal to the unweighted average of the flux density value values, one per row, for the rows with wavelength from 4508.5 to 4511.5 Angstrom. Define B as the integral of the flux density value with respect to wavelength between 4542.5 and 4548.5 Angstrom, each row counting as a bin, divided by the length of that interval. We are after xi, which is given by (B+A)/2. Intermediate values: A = 11.90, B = 10.1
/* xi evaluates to 11.0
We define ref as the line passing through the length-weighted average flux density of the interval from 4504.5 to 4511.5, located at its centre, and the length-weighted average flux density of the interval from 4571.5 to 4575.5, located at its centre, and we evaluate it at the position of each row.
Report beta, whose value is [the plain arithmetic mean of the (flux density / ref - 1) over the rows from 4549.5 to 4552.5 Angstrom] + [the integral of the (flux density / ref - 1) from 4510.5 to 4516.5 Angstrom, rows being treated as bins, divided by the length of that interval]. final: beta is -0.06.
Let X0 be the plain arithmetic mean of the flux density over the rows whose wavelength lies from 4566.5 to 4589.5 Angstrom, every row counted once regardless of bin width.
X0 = 10.2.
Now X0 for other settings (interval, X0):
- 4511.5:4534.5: 10.5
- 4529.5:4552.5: 10.0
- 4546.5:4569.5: 11.1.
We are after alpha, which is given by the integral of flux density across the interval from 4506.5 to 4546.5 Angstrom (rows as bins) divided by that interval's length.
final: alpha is 10.3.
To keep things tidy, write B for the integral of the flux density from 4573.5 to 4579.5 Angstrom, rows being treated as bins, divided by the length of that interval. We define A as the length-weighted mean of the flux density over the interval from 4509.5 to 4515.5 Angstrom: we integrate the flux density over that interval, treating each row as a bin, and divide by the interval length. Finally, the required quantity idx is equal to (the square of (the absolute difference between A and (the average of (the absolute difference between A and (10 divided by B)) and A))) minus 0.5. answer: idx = -0.30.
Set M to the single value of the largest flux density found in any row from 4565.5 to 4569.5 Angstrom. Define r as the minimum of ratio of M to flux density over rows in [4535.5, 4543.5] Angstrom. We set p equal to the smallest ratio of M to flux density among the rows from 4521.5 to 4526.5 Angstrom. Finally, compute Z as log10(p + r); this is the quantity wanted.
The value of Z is 0.32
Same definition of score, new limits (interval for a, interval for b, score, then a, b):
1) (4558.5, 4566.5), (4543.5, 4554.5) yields -297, 11.5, 14.12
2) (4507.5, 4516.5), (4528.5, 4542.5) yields -240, 11.0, 11.85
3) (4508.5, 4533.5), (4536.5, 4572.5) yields -332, 10.7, 15.38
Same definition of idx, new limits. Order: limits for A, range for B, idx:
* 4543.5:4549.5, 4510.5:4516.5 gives -0.28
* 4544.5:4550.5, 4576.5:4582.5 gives -0.23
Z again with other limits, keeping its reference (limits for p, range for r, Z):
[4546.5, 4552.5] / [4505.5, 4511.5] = 0.26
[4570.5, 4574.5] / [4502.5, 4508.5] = 0.30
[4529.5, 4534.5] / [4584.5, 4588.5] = 0.38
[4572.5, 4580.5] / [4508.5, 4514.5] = 0.27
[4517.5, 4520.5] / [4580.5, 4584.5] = 0.33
